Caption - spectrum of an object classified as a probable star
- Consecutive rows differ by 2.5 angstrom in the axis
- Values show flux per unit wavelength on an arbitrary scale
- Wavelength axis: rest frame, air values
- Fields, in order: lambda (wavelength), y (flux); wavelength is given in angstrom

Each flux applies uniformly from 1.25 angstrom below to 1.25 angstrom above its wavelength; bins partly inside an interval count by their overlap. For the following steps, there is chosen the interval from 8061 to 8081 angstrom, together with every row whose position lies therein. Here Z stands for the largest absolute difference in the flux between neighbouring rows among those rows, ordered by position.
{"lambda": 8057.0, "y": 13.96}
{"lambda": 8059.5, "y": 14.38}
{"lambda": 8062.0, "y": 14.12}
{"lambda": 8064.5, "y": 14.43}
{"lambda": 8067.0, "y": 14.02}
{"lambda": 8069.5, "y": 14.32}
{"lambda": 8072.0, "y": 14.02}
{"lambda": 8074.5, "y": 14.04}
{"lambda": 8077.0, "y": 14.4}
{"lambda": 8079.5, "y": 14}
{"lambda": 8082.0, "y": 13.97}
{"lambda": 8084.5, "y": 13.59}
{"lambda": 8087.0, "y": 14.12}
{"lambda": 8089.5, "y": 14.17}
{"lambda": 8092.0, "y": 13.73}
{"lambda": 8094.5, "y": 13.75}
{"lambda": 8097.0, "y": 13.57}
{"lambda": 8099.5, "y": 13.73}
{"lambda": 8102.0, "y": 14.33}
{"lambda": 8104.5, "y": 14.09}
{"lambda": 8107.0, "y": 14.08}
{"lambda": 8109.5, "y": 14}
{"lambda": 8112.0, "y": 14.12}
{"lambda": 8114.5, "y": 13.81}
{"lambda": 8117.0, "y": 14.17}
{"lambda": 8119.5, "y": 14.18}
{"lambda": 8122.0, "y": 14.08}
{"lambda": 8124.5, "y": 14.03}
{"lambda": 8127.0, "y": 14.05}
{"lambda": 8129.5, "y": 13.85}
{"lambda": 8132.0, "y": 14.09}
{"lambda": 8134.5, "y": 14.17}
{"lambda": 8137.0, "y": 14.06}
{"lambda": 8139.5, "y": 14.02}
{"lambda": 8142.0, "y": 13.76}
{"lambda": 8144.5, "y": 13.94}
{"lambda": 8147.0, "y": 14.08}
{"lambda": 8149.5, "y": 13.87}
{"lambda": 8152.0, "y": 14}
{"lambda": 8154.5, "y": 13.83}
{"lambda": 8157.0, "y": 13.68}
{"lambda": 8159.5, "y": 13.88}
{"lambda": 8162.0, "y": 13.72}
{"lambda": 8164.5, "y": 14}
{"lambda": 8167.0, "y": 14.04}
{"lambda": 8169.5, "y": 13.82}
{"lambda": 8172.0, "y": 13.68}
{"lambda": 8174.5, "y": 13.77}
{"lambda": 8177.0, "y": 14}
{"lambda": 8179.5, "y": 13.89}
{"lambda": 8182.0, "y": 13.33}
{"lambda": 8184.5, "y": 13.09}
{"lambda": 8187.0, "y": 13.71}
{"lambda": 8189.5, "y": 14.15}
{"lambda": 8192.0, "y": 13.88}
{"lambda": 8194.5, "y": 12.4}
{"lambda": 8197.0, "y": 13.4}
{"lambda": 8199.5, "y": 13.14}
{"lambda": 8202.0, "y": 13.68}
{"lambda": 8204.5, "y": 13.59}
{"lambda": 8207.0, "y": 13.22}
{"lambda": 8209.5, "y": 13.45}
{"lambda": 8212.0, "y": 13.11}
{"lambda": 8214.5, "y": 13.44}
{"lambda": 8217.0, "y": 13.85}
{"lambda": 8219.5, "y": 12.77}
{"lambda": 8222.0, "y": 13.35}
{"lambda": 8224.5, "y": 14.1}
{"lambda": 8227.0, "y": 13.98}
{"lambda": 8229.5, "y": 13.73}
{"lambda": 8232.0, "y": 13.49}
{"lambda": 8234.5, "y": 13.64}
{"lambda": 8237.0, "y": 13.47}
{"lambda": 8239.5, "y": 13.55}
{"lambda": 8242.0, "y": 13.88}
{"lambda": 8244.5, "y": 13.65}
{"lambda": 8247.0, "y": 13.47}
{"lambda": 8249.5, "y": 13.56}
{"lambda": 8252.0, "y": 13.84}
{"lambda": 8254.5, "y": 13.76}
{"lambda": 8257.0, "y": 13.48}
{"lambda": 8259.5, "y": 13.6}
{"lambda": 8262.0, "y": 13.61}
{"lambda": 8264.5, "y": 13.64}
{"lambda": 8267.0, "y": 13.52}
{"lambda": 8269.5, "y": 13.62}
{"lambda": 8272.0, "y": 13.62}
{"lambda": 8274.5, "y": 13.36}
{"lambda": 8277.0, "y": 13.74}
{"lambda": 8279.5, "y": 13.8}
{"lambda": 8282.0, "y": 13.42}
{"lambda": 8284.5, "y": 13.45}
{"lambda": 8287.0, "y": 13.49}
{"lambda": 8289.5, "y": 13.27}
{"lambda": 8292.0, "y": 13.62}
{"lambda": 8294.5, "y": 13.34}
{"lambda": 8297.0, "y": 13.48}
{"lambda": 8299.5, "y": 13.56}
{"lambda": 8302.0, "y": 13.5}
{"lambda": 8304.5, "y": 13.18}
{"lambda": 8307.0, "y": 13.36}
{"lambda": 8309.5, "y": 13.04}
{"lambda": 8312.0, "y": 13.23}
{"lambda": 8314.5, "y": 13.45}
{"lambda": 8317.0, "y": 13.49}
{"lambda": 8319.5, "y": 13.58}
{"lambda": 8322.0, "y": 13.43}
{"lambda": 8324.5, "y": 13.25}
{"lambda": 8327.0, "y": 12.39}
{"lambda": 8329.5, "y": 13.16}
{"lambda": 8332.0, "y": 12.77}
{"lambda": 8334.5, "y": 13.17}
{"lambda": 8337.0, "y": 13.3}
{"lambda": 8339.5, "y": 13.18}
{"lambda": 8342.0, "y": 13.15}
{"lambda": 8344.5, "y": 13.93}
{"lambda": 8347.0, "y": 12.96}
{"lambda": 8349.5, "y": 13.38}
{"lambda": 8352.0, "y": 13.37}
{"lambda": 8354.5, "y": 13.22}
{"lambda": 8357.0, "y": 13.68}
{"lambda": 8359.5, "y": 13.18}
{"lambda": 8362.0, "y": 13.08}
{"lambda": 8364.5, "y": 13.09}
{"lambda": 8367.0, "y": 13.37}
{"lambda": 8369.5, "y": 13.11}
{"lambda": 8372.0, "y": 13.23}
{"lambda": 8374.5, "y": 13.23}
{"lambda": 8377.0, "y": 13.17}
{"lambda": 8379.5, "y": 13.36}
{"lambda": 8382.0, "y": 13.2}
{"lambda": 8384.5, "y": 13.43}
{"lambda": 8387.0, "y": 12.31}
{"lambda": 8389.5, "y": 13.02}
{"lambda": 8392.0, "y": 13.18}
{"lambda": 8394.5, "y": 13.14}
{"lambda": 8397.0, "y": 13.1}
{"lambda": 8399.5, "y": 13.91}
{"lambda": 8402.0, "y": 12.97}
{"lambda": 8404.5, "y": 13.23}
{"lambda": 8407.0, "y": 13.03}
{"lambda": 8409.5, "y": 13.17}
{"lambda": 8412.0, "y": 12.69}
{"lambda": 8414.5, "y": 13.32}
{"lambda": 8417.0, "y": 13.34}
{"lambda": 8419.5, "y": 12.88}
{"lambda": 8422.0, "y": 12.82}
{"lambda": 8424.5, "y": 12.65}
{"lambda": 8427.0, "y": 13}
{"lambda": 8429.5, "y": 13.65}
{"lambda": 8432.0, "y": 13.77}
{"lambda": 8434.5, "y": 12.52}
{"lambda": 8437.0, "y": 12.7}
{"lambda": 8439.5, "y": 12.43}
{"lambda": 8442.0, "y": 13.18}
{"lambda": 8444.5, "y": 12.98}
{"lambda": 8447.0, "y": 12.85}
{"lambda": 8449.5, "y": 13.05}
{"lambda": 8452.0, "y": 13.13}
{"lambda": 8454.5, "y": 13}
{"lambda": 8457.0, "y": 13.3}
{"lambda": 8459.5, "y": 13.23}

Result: 0.41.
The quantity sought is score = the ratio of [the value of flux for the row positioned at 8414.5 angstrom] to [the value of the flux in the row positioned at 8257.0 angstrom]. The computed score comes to 0.99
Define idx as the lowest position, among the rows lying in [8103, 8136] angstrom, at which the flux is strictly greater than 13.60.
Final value 8104.5 angstrom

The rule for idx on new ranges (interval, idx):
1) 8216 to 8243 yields 8217.0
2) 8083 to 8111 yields 8087.0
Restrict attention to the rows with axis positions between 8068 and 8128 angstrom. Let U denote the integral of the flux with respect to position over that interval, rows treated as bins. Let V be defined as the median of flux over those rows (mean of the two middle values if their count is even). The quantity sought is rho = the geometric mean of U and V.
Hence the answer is 109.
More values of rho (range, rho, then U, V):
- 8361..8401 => 83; 527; 13.2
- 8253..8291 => 84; 515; 13.6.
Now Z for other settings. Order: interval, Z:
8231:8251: 0.33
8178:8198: 1.48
